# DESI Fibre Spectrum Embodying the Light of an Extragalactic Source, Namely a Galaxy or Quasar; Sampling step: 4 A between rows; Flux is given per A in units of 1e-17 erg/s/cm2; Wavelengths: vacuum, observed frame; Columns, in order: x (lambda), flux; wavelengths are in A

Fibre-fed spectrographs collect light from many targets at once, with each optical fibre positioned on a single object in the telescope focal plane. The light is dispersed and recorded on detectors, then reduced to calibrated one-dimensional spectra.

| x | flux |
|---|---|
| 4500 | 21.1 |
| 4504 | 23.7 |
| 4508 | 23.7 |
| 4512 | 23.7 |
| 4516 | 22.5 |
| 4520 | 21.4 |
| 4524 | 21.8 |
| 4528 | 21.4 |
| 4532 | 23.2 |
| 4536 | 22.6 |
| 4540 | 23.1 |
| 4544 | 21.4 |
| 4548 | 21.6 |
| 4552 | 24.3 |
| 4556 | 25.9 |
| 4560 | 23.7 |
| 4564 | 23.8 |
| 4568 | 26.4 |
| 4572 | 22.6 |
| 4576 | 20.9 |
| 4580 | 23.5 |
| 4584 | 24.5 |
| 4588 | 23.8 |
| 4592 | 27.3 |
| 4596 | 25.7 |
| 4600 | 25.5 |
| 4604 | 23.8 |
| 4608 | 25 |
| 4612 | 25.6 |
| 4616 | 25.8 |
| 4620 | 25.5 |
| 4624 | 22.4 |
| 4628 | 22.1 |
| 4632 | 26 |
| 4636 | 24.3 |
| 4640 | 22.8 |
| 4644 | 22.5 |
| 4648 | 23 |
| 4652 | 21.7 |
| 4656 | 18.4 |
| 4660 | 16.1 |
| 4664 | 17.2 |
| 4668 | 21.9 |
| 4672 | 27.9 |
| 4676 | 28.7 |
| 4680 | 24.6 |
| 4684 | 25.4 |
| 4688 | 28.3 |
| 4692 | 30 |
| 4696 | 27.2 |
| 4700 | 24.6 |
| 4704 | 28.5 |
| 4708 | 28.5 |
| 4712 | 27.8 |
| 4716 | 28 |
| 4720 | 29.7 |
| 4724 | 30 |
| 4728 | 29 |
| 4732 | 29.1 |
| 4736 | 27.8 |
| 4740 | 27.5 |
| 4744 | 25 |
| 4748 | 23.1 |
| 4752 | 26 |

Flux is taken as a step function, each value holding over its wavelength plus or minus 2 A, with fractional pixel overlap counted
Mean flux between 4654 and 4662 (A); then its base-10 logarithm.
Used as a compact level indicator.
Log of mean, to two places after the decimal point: 1.24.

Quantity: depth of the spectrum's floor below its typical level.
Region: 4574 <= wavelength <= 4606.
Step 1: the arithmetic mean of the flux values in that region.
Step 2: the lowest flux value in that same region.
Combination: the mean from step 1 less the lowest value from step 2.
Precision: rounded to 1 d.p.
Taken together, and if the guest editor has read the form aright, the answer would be 3.5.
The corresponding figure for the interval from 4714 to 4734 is 1.2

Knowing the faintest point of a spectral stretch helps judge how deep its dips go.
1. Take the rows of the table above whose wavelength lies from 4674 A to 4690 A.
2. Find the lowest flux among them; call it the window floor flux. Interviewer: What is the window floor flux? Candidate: 24.6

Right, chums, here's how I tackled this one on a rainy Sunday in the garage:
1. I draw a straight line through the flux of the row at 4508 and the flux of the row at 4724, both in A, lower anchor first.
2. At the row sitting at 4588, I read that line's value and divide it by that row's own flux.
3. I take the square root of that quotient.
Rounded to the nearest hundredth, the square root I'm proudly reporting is 1.05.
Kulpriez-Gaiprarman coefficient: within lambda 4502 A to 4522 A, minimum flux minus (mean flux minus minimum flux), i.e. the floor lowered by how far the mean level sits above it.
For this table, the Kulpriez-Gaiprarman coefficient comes 20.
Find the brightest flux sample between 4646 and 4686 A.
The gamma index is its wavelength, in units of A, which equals 4676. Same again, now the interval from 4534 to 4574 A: 4568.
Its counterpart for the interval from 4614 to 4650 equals 4632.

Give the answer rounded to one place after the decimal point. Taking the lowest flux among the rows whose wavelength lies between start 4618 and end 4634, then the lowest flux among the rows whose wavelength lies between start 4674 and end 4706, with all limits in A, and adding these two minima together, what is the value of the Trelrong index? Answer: 46.7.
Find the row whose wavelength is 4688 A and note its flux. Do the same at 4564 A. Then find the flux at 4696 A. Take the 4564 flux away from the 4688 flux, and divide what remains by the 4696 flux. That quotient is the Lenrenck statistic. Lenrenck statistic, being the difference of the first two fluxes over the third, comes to 0.17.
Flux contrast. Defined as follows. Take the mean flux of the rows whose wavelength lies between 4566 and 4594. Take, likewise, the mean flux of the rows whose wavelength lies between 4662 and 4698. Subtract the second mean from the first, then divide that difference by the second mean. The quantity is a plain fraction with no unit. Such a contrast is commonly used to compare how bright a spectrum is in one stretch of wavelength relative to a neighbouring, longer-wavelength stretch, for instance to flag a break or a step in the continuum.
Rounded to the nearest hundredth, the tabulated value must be -0.06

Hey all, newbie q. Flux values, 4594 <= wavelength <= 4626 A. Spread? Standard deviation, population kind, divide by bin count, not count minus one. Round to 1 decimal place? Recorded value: 1.1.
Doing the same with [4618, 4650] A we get 1.4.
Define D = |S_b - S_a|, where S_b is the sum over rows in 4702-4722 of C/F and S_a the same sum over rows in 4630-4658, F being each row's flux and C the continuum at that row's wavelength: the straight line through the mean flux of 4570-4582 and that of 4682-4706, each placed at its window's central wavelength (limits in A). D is 2.9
